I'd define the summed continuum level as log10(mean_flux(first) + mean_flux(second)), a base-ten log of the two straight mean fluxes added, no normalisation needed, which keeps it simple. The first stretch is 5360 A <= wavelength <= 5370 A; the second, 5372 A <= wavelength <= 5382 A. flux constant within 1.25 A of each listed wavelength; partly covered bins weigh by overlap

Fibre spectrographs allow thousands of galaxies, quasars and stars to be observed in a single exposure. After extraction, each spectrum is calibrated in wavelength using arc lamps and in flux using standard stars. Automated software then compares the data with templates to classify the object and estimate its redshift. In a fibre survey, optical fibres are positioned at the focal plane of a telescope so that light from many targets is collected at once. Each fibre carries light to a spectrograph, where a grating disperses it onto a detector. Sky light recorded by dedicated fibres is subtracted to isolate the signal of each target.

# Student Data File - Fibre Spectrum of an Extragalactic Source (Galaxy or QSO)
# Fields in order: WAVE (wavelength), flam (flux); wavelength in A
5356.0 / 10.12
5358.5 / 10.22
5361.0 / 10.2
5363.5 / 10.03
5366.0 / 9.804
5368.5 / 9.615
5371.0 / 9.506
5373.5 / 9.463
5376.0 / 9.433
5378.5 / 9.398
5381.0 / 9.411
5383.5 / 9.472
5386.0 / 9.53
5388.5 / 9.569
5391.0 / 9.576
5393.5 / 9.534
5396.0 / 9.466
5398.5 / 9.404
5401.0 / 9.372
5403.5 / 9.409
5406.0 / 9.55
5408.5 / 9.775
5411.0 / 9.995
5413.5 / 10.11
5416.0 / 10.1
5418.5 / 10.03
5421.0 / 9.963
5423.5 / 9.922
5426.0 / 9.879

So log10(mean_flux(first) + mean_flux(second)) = 1.286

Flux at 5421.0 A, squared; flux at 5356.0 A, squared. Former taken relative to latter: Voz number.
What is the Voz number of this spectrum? 0.97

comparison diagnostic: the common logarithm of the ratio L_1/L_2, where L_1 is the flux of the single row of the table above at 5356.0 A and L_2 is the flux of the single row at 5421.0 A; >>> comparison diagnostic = 0.01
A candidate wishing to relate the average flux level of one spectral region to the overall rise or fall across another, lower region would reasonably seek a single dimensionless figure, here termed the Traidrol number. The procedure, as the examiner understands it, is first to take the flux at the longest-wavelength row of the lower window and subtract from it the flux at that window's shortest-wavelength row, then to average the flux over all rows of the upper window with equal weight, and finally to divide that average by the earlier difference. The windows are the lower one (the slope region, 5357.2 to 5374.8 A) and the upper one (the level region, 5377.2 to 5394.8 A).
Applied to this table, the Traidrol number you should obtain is -13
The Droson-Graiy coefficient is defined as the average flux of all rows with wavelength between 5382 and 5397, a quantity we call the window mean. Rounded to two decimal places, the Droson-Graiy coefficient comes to 9.52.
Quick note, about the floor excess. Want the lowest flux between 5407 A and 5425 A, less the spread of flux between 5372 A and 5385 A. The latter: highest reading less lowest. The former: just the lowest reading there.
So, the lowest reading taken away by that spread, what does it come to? 9.7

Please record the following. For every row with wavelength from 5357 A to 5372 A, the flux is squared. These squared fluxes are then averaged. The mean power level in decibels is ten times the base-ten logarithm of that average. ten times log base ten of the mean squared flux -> 19.9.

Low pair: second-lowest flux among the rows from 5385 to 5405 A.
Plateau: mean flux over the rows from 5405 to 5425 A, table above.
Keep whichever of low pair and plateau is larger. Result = 9.93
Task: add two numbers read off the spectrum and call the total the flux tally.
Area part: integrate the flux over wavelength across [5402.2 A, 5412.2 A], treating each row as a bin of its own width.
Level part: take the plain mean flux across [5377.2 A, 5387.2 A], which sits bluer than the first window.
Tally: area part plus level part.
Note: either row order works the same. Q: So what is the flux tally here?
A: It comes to 106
